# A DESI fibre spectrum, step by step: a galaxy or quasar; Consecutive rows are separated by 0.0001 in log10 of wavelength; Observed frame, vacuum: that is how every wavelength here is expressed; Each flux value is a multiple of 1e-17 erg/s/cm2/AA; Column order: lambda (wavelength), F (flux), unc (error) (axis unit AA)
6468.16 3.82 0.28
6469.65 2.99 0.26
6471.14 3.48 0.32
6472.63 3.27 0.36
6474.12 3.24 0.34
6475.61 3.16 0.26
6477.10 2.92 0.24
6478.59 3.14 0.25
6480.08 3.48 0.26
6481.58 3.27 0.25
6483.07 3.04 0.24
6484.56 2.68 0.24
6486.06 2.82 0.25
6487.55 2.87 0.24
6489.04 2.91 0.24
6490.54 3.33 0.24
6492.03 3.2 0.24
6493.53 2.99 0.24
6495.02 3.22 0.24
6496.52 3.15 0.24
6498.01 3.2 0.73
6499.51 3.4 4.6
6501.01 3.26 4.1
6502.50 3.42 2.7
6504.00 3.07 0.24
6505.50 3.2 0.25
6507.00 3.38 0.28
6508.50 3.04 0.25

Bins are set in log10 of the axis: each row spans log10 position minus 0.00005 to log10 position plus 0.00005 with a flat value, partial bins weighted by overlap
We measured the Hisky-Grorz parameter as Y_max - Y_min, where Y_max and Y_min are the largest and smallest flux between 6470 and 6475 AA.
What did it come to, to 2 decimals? 0.24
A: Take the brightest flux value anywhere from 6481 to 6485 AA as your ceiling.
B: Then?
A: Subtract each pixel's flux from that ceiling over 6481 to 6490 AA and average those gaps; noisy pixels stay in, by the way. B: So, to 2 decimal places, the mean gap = 0.34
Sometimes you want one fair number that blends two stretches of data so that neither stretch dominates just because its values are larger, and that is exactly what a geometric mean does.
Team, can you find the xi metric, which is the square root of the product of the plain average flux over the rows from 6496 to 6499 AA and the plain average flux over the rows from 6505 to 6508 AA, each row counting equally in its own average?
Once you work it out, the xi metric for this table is 3.23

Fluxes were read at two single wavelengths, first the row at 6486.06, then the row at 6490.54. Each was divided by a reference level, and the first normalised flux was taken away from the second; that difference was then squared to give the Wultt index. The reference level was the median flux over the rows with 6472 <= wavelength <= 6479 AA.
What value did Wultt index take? 0.0260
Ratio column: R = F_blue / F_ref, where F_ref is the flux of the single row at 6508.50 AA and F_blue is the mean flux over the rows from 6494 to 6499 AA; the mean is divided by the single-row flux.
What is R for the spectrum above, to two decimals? 1.05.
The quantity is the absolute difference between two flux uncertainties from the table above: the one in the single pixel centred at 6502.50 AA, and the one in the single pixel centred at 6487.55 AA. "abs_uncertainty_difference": 2.5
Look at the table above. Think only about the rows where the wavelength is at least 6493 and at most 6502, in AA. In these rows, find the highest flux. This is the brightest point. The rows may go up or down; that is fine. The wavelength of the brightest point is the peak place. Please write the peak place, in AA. 6499.51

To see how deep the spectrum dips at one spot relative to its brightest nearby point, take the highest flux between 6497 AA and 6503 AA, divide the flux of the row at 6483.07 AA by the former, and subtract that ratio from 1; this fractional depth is 0.11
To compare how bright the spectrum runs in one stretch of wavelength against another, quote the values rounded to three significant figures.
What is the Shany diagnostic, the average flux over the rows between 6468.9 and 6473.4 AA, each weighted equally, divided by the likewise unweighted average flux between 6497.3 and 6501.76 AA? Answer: 0.988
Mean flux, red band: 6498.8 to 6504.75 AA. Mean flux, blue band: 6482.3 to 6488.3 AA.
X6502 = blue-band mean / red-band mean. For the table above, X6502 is 0.87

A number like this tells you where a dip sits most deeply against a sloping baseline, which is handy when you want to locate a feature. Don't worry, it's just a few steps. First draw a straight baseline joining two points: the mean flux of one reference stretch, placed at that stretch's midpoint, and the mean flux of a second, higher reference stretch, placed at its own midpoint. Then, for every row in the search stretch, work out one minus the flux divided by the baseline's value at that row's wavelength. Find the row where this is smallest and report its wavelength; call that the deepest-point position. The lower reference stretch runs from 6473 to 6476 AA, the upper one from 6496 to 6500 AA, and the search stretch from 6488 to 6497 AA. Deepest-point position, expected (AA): 6490.54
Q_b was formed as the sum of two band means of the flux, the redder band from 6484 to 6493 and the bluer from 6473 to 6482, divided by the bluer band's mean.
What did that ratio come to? 1.93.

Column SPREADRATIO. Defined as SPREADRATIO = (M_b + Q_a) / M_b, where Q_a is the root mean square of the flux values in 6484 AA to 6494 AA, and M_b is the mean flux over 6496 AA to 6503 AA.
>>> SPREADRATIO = 1.91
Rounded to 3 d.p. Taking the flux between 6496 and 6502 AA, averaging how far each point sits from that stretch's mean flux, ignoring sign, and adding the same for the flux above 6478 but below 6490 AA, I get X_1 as 0.284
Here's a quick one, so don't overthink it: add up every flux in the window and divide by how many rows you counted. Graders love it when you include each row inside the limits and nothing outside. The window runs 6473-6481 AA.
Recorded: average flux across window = 3.19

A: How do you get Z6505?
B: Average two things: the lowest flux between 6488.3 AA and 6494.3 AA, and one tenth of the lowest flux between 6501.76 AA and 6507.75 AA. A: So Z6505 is 1.61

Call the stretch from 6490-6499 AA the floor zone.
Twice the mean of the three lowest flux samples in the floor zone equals 6.23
